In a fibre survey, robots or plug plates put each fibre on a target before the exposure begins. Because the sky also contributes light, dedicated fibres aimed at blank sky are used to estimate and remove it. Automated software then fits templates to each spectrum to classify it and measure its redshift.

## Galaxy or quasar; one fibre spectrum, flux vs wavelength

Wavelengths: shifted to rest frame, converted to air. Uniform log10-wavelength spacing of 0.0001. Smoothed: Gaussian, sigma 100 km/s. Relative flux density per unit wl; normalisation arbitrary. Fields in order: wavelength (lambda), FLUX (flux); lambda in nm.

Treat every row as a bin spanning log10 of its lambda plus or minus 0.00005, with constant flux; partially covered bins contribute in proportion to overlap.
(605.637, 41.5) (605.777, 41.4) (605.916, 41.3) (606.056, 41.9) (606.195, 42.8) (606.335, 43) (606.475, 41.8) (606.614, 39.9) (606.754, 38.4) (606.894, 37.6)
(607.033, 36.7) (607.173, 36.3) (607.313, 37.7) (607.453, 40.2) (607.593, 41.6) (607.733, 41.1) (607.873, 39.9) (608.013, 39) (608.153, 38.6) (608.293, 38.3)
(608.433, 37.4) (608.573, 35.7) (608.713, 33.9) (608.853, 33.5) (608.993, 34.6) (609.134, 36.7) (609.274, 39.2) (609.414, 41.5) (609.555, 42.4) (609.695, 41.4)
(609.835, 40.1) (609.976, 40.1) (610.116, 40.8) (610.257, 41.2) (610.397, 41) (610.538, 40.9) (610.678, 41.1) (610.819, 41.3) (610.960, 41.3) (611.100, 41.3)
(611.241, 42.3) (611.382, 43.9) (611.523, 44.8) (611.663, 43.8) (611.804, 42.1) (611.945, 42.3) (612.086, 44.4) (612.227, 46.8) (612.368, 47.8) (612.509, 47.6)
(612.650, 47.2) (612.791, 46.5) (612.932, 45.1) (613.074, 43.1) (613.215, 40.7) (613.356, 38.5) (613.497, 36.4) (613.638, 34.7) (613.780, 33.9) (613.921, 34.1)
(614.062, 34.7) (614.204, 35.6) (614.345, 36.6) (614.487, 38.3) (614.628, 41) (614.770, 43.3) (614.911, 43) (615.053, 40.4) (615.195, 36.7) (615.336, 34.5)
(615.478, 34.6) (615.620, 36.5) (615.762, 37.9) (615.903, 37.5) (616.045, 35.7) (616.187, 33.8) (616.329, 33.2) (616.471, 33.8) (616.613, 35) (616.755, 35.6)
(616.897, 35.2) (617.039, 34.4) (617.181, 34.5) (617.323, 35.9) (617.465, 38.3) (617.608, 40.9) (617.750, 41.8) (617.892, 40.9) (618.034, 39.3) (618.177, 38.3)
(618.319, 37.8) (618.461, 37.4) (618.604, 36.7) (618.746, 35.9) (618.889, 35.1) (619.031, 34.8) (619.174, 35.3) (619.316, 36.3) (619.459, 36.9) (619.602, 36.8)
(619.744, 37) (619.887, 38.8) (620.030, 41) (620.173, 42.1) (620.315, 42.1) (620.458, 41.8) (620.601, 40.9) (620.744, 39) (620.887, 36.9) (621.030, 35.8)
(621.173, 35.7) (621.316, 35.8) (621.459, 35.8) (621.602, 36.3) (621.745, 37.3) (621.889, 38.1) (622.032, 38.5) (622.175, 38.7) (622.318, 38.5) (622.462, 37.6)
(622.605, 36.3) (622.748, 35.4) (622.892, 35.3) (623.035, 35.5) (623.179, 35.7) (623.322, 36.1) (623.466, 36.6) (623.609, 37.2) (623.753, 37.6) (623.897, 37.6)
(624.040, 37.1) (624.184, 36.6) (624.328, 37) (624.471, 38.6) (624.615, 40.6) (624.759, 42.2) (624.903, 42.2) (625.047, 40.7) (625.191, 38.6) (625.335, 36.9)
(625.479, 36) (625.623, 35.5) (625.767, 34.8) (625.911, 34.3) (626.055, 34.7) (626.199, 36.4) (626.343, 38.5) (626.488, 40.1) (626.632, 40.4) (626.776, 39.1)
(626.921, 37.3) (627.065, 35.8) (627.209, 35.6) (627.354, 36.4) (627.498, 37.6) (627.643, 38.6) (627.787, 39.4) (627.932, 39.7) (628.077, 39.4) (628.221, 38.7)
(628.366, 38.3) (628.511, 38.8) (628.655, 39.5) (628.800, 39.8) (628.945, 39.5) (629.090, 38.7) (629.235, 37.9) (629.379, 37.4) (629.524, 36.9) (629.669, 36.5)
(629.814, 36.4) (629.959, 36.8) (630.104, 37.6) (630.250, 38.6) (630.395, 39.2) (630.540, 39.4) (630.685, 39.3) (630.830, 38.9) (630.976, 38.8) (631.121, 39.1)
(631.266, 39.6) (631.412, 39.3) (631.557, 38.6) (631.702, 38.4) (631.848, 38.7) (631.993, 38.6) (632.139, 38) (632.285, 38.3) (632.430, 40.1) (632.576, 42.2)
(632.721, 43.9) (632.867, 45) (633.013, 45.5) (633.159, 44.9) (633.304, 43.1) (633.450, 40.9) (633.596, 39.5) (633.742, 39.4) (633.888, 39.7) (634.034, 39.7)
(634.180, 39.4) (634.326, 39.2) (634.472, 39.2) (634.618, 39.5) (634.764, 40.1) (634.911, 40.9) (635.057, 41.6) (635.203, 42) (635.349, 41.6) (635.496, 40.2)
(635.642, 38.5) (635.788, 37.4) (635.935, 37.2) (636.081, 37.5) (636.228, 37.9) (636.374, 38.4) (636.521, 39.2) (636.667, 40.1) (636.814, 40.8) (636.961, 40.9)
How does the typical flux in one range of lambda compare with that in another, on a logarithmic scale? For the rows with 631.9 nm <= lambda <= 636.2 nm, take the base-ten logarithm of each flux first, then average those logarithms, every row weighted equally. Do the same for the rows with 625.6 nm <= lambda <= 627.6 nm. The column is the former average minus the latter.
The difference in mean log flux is 0.04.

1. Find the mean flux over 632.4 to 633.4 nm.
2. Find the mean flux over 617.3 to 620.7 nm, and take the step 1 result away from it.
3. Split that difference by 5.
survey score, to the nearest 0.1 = -1.0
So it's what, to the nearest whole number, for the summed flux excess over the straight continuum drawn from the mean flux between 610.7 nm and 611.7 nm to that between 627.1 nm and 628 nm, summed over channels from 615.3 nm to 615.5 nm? -14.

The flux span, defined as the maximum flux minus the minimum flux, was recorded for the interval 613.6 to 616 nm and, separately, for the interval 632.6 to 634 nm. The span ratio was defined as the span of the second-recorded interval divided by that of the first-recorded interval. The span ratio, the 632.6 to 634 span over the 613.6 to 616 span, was 0.65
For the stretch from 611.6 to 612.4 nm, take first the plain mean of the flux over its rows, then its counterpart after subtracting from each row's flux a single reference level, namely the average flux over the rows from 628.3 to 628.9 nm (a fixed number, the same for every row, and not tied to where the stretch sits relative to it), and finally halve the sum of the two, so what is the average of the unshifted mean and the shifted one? 25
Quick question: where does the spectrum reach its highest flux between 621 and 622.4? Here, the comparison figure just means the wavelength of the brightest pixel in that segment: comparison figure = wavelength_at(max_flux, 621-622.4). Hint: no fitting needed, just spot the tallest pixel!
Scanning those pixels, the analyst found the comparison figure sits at 622.175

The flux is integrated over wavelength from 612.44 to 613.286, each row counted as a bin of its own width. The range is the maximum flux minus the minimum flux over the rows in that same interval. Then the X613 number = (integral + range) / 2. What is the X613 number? 22.5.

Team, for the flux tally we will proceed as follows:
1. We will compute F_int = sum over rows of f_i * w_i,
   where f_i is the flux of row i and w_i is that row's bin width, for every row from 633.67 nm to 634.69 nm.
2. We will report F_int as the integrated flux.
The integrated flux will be 40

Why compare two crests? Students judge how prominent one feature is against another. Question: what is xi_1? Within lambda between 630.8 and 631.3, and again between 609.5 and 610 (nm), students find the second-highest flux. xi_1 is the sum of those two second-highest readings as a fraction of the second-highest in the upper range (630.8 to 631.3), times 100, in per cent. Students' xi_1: 206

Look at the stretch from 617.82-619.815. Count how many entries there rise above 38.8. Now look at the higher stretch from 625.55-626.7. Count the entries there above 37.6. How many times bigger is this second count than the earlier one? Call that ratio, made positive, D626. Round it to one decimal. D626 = 1.5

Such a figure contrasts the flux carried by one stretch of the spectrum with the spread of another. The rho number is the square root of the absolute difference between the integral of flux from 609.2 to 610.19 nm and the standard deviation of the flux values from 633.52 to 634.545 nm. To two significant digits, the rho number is 6.3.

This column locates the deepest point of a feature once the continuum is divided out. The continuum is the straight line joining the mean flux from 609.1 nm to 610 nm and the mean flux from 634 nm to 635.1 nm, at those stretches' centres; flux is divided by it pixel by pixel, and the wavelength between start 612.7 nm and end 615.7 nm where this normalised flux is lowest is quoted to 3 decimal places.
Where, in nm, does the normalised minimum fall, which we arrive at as 613.780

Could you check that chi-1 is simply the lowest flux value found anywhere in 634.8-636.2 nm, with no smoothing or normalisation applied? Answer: 37.2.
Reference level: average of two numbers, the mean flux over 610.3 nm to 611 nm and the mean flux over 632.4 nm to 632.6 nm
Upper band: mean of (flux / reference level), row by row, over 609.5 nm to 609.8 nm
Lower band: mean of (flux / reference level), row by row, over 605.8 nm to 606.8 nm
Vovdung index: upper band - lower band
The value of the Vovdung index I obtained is 0.01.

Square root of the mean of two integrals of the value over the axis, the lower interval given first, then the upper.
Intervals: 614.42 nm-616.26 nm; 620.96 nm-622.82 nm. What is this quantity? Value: 8.32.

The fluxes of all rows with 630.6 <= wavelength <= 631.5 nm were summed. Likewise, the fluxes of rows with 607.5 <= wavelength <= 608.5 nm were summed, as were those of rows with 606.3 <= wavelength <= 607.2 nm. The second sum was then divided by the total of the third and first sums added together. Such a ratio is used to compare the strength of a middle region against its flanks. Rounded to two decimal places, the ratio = 0.54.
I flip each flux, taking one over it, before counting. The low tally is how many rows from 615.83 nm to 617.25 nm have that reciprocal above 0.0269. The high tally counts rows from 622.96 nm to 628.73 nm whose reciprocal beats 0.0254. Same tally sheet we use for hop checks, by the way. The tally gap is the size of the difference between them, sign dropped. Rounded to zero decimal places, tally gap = 21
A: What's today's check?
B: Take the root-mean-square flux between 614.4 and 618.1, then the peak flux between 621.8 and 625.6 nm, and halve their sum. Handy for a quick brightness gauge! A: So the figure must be 39.9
